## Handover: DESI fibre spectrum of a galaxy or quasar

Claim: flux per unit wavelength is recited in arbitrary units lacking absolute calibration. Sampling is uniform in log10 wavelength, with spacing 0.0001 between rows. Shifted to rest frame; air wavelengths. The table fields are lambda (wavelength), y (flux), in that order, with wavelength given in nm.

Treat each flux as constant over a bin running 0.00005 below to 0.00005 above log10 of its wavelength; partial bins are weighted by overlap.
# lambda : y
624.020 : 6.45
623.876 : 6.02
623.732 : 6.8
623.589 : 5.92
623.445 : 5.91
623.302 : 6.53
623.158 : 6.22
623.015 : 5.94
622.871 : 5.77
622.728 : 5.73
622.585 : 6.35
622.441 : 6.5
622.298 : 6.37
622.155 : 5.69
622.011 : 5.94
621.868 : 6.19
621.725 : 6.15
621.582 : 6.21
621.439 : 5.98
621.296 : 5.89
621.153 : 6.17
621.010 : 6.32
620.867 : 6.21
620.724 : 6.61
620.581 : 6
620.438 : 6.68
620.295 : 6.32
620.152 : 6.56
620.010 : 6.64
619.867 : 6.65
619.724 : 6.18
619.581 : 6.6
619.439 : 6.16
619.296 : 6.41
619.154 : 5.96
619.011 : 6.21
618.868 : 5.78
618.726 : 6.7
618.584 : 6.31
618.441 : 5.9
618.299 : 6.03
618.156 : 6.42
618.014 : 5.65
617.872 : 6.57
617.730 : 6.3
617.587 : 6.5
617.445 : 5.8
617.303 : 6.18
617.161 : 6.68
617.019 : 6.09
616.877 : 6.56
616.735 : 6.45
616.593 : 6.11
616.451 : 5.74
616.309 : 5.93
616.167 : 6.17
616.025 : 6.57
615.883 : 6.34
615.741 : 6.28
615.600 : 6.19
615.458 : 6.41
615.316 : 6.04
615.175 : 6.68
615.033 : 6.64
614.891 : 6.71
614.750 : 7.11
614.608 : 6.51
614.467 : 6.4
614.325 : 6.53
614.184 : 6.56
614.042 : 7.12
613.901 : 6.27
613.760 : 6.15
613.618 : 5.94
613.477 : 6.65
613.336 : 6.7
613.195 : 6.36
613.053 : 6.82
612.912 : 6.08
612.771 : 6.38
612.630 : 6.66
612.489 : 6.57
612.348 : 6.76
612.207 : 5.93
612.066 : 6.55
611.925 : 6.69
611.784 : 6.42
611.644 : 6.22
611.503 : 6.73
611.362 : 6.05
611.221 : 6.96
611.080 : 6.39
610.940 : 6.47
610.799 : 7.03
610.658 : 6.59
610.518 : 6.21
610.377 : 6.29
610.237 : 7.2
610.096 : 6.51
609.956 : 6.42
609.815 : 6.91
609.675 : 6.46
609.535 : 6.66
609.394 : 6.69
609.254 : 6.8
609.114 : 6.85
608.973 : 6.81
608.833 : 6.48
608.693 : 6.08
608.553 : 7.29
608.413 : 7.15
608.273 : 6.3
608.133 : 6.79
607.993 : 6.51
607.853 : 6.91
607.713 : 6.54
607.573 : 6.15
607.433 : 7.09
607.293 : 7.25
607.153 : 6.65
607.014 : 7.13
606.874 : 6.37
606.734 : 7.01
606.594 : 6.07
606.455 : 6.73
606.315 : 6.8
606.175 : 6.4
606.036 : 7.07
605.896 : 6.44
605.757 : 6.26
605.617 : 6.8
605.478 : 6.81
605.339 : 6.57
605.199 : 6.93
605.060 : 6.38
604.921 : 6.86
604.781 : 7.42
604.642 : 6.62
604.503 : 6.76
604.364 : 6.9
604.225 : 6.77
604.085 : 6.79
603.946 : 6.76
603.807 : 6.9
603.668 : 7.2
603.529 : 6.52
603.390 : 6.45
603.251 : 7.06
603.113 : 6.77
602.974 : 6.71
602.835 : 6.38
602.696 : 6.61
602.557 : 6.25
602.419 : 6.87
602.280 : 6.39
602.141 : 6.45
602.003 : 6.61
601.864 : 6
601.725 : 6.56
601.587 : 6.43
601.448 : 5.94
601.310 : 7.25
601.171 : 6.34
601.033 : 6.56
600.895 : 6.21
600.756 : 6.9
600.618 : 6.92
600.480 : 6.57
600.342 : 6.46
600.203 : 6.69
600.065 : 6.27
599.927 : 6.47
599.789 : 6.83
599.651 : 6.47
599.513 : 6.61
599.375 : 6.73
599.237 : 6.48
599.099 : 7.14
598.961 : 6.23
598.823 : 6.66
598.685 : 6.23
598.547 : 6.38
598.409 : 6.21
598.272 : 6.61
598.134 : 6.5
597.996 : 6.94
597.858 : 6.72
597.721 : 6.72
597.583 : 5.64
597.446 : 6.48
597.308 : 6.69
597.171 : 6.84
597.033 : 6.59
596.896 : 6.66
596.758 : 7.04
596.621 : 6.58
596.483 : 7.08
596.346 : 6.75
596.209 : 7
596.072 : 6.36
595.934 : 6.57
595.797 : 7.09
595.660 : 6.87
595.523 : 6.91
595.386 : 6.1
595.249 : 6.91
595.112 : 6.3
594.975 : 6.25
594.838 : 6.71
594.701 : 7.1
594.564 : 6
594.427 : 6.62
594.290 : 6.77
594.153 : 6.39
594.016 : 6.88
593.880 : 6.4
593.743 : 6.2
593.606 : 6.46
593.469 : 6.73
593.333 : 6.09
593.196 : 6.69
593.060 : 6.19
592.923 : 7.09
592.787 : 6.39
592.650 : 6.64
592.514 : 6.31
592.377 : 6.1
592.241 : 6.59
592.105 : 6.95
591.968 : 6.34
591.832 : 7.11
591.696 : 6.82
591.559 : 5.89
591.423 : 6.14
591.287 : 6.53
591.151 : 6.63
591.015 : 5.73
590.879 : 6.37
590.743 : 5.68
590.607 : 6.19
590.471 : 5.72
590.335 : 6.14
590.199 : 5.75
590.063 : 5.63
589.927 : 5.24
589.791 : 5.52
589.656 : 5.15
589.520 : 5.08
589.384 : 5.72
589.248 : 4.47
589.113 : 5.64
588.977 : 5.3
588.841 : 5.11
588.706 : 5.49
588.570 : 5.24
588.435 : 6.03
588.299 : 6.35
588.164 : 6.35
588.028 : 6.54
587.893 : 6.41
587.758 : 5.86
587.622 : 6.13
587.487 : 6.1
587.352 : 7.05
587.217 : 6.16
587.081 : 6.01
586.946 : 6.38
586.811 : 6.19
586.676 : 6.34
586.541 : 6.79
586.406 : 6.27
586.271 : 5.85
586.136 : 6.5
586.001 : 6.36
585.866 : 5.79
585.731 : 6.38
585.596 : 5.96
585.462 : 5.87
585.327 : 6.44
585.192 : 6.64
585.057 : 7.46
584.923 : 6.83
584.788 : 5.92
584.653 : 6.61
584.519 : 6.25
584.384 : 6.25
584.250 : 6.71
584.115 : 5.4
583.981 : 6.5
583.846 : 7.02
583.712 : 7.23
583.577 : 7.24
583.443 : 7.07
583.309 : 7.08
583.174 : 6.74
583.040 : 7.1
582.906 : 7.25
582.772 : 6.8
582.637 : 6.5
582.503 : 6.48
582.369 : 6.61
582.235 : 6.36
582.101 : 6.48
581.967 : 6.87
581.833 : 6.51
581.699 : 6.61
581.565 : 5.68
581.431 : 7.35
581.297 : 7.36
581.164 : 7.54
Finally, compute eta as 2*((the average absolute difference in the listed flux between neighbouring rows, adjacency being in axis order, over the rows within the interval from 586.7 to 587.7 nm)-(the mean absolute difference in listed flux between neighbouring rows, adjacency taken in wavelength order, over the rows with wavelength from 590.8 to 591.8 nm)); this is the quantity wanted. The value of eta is -0.2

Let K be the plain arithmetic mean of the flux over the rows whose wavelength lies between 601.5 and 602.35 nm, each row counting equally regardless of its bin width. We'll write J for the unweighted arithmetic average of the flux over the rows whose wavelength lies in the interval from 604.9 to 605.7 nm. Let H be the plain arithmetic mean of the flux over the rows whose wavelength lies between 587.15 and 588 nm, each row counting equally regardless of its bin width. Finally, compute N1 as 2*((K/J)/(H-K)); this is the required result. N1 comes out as -16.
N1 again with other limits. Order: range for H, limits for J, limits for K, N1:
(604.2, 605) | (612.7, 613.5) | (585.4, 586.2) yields 3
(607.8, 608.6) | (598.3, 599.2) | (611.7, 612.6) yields 6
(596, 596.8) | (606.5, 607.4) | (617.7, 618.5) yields 3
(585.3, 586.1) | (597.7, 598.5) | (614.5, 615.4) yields -4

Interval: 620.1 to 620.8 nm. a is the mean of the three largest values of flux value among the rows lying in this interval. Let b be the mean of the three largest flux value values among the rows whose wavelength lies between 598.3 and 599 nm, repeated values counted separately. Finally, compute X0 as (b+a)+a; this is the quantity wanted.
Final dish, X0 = 19.7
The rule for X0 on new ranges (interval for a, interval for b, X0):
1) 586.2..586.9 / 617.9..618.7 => 19.2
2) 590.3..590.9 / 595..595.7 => 19.4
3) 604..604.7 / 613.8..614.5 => 20.4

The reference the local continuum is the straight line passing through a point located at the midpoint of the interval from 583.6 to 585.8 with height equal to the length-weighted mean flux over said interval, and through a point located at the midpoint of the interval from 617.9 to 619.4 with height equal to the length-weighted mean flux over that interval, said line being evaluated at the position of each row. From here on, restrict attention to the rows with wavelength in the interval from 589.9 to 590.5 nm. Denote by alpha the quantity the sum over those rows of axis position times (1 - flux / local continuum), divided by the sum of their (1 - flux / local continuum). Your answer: 590.14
